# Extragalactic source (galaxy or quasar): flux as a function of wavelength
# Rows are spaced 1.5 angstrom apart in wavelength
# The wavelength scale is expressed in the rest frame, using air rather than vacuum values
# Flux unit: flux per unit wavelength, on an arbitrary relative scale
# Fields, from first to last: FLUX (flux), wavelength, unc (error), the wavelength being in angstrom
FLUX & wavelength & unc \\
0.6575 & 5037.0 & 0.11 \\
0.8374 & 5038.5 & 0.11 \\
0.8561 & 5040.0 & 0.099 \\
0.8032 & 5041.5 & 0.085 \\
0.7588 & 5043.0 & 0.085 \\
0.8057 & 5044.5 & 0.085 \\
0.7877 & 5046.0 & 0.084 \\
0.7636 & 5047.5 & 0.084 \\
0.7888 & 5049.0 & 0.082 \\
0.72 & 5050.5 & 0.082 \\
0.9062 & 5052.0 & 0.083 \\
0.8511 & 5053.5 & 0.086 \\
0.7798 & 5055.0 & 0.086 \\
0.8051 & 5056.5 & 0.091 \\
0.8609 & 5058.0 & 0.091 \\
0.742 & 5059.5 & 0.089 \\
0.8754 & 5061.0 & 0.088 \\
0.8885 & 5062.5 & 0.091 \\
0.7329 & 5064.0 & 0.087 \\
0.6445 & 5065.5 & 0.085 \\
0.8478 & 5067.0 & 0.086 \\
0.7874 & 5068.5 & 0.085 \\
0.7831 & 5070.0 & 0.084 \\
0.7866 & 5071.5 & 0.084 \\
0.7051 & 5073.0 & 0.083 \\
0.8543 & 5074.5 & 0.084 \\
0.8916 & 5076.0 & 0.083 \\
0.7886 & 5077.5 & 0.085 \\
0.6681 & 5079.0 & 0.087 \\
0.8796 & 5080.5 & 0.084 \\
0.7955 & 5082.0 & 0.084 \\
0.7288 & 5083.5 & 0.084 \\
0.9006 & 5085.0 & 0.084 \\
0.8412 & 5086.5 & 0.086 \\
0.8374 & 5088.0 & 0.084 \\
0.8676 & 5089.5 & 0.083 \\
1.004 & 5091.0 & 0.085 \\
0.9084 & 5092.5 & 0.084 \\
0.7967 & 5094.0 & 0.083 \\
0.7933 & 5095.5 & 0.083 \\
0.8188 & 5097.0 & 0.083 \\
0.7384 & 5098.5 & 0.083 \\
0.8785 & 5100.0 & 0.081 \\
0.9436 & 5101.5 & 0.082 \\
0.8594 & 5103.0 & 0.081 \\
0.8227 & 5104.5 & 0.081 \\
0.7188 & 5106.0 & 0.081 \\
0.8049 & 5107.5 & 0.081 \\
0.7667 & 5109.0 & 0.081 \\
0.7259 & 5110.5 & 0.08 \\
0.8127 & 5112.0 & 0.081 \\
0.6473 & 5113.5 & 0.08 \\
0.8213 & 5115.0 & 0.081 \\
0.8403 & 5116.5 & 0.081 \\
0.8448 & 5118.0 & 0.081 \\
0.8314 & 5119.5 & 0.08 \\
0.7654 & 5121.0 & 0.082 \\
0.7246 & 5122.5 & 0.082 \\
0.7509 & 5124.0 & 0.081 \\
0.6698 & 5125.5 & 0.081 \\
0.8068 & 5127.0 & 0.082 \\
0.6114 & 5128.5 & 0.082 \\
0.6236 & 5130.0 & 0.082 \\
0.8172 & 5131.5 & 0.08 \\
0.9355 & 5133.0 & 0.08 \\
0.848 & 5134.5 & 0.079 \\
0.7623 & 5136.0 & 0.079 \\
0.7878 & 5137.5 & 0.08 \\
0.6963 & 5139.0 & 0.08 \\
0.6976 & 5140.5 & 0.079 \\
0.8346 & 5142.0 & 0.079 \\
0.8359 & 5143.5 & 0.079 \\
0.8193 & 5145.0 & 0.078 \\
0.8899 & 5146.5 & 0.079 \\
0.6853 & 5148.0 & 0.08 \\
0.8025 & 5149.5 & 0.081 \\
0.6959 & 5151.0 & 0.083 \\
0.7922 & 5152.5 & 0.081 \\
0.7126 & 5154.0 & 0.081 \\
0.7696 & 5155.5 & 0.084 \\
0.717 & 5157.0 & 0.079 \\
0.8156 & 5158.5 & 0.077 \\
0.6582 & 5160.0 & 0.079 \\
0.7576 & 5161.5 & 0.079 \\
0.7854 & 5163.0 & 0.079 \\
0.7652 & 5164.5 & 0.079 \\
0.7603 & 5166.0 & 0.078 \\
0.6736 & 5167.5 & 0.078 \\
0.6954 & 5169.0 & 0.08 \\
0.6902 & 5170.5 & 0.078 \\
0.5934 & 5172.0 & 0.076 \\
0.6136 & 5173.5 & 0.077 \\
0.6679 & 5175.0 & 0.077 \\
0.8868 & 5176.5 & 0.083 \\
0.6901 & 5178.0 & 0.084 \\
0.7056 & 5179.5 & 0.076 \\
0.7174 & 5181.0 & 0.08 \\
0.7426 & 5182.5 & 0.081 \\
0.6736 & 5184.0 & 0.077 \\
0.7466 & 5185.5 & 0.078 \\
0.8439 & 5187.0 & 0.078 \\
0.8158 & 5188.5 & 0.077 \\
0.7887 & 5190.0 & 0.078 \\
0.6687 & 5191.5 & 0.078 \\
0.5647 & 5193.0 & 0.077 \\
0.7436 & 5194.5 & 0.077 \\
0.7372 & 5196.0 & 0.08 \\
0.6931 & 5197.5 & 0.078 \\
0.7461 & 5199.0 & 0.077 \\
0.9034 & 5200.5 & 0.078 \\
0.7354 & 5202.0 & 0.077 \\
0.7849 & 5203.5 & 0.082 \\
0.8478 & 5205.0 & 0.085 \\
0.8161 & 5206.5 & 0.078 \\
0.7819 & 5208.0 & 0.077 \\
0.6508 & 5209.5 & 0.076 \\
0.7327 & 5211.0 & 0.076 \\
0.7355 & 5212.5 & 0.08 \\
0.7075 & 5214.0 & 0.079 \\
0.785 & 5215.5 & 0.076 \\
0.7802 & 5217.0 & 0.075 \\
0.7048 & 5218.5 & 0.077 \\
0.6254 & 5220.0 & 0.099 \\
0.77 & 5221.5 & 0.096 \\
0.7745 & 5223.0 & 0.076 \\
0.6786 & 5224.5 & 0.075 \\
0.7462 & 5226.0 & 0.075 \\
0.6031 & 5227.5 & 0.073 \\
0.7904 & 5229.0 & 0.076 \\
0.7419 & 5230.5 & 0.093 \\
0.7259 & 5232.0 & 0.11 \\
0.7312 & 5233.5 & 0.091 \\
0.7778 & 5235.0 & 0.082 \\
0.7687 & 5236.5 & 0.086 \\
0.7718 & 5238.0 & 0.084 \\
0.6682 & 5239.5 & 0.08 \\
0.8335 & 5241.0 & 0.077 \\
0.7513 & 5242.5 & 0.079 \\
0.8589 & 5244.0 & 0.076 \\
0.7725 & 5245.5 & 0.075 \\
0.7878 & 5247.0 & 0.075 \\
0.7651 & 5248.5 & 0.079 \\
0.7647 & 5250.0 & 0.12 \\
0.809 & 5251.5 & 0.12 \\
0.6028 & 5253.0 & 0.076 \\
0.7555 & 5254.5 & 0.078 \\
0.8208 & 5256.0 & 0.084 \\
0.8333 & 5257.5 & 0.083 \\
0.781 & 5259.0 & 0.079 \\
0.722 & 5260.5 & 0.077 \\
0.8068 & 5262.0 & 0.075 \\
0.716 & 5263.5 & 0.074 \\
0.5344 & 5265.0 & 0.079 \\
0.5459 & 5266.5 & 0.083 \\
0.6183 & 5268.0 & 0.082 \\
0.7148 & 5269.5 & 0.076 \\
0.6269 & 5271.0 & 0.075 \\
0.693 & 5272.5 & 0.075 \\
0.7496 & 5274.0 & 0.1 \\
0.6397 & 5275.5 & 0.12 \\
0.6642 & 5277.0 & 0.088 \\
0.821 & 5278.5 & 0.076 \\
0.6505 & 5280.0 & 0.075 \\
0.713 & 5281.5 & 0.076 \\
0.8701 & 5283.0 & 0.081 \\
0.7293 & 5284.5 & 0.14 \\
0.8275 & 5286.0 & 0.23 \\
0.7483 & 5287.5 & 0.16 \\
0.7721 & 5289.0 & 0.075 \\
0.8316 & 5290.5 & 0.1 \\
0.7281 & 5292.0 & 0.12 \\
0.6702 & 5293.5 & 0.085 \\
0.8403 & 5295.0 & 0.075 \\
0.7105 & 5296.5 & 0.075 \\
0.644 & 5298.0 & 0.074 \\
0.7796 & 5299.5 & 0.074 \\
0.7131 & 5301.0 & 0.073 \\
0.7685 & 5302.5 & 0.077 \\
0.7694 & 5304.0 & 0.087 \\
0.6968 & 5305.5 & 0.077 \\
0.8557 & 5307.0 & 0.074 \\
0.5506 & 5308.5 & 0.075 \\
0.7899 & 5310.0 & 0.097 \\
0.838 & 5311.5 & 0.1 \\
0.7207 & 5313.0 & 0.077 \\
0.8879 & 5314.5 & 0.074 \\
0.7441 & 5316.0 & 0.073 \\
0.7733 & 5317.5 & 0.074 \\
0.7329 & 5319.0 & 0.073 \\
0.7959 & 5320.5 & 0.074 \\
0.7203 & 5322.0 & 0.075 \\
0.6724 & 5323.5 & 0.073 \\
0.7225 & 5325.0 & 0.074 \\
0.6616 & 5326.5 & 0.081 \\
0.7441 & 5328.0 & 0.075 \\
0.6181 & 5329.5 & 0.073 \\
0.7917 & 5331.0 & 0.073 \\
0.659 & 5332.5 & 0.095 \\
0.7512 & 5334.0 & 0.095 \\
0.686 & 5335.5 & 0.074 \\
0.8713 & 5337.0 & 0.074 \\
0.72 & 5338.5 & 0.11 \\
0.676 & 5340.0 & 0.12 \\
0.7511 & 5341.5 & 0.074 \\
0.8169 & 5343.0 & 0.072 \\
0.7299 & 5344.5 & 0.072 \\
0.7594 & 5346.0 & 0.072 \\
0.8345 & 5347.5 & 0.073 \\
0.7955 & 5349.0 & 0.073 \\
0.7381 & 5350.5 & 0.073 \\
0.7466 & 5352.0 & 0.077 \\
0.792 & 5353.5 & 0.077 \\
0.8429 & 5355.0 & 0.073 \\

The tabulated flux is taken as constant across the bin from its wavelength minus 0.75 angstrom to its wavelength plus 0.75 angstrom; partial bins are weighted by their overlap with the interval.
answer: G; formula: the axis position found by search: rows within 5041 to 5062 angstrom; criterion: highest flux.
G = 5052.0 angstrom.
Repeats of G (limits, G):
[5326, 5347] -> 5337.0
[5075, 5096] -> 5091.0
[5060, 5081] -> 5076.0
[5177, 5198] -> 5187.0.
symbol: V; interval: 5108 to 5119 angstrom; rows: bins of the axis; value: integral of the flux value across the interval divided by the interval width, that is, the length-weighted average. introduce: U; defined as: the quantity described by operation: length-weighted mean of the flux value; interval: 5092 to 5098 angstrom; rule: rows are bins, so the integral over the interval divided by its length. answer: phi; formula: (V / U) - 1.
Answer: -0.05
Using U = 0.82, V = 0.782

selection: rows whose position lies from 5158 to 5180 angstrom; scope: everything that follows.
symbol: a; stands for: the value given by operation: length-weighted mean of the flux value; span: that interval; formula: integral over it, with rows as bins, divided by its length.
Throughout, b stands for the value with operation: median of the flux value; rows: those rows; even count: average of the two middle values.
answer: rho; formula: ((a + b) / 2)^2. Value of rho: 0.498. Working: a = 0.716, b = 0.70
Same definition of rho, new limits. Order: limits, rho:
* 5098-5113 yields 0.652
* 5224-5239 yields 0.546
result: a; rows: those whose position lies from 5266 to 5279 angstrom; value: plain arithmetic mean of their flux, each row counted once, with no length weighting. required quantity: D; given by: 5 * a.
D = 3.37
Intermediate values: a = 0.675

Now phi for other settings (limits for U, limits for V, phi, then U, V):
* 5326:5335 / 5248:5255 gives 0.05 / 0.70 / 0.738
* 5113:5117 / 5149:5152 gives -0.03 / 0.77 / 0.748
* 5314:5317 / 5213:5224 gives -0.09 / 0.81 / 0.734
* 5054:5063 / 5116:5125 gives -0.04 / 0.82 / 0.788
